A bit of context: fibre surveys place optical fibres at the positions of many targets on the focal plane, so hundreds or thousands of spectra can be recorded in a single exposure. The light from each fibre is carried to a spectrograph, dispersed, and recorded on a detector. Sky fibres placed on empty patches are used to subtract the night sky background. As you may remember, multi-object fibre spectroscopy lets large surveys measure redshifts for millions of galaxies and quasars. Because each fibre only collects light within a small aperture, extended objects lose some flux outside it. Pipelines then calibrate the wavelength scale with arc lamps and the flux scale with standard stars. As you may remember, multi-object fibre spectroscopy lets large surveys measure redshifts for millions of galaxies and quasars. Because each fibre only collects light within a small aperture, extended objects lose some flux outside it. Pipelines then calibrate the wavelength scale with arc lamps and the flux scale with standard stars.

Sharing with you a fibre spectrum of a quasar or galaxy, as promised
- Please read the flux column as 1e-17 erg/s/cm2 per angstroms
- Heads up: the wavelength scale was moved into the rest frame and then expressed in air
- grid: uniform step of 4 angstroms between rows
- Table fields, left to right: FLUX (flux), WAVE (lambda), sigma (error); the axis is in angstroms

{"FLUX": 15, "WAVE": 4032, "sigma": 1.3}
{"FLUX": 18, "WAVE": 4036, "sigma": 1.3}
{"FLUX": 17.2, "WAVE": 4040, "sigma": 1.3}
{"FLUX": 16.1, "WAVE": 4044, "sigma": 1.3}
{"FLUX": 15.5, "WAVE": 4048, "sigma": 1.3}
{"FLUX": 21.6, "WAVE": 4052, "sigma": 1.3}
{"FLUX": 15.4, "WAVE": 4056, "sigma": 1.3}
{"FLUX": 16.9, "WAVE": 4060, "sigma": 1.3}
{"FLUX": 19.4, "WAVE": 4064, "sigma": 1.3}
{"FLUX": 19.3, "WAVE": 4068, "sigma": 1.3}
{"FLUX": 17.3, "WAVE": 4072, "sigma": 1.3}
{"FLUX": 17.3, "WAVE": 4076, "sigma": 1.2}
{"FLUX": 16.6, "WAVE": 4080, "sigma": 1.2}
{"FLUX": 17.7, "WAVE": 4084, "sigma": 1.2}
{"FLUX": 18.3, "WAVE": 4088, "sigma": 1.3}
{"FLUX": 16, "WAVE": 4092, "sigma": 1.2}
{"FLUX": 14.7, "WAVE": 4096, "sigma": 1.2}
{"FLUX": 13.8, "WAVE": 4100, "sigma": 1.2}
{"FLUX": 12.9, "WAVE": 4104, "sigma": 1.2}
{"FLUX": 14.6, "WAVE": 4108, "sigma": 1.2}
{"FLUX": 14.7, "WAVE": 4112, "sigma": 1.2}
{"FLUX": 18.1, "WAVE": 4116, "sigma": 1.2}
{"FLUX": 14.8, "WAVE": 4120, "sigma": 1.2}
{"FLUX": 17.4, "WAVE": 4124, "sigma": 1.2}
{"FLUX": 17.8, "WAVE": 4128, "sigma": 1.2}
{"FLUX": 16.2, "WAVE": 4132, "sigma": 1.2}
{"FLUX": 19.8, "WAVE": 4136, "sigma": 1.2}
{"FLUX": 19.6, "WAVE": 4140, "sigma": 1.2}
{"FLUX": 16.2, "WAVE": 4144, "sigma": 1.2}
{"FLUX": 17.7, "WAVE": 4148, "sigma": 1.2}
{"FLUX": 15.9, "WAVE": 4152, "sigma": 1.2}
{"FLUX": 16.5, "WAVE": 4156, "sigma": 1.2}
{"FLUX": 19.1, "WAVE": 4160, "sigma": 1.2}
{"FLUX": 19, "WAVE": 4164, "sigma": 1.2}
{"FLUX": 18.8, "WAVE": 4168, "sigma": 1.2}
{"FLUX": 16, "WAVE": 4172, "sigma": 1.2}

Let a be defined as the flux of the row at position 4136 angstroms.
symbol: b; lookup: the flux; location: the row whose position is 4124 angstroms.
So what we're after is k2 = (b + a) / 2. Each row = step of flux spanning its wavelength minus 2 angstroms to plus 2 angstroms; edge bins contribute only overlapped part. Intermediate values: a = 19.8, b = 17.4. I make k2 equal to 18.6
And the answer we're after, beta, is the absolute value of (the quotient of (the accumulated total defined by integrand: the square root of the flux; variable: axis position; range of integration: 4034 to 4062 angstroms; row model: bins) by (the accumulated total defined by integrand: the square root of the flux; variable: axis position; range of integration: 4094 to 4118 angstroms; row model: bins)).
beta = 1.3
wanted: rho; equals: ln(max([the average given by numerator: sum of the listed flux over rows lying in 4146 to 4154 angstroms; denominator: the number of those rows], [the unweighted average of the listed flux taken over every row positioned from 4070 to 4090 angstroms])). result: 2.86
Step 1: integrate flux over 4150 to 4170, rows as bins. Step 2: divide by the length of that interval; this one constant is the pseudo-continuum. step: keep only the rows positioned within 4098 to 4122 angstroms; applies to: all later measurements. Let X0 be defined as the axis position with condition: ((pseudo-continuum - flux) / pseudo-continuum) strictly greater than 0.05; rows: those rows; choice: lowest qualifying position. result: 4100 angstroms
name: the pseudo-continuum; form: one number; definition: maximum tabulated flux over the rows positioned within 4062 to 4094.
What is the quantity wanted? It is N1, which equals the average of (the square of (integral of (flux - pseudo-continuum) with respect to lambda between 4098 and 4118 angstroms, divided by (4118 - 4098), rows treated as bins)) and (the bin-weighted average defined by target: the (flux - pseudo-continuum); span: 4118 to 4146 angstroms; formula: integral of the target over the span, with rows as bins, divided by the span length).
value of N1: 9.5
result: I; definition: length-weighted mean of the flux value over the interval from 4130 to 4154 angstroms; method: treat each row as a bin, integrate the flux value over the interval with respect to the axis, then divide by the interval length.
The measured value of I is 17.6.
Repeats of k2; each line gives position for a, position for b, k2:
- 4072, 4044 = 16.7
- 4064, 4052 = 20.5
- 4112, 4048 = 15.1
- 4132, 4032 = 15.6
